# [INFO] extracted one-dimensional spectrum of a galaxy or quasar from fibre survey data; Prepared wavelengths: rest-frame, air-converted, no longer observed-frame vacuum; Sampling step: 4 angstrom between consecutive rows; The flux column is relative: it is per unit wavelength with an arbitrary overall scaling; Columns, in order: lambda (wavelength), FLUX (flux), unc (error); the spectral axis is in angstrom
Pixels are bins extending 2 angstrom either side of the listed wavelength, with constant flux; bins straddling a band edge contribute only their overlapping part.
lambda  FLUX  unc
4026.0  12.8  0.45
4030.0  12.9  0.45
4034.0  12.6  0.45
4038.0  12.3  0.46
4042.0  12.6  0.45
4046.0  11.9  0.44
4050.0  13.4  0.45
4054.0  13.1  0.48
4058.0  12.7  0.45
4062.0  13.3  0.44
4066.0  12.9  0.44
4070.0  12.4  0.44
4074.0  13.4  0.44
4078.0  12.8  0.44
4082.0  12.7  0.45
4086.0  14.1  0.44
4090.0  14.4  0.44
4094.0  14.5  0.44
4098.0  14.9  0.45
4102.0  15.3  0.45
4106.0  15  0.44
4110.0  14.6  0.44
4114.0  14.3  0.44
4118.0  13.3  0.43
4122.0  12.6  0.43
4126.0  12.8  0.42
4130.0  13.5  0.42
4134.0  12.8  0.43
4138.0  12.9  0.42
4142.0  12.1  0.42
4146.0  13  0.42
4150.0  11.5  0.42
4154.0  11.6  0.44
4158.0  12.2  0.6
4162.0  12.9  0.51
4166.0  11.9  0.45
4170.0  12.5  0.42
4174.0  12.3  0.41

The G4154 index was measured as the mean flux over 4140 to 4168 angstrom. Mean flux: 12.2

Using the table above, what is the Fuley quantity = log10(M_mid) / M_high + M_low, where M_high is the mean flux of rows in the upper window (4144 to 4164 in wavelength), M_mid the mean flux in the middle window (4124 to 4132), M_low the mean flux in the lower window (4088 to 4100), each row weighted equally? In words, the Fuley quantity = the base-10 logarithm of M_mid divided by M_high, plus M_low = 14.7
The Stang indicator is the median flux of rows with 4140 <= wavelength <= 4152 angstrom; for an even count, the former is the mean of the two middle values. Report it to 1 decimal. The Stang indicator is 12.1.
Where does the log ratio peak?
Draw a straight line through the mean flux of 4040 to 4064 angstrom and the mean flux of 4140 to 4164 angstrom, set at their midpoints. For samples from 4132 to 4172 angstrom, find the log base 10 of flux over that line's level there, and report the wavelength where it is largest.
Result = 4162.0 angstrom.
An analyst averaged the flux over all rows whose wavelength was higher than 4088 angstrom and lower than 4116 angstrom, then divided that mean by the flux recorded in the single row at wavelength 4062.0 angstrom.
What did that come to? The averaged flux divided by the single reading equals 1.11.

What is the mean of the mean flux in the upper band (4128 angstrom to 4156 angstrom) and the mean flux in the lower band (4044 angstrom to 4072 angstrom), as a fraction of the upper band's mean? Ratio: 1.01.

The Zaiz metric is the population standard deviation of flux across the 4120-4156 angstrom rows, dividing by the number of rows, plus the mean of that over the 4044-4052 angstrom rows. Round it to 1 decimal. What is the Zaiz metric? 13.3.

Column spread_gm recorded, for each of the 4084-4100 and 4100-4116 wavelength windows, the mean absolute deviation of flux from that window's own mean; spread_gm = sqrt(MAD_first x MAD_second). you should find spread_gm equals 0.28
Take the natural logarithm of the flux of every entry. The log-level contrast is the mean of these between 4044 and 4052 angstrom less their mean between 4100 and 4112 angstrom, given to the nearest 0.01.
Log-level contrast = -0.17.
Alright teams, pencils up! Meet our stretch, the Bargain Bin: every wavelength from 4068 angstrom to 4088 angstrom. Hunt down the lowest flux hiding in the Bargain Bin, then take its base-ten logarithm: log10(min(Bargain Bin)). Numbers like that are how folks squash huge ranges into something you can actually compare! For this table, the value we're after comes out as 1.093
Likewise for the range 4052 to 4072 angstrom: 1.093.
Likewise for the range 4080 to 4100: 1.104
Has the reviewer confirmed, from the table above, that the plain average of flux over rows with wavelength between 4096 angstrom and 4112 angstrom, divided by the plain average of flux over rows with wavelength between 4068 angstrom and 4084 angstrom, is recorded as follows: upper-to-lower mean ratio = 1.17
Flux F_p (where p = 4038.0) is 12.3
